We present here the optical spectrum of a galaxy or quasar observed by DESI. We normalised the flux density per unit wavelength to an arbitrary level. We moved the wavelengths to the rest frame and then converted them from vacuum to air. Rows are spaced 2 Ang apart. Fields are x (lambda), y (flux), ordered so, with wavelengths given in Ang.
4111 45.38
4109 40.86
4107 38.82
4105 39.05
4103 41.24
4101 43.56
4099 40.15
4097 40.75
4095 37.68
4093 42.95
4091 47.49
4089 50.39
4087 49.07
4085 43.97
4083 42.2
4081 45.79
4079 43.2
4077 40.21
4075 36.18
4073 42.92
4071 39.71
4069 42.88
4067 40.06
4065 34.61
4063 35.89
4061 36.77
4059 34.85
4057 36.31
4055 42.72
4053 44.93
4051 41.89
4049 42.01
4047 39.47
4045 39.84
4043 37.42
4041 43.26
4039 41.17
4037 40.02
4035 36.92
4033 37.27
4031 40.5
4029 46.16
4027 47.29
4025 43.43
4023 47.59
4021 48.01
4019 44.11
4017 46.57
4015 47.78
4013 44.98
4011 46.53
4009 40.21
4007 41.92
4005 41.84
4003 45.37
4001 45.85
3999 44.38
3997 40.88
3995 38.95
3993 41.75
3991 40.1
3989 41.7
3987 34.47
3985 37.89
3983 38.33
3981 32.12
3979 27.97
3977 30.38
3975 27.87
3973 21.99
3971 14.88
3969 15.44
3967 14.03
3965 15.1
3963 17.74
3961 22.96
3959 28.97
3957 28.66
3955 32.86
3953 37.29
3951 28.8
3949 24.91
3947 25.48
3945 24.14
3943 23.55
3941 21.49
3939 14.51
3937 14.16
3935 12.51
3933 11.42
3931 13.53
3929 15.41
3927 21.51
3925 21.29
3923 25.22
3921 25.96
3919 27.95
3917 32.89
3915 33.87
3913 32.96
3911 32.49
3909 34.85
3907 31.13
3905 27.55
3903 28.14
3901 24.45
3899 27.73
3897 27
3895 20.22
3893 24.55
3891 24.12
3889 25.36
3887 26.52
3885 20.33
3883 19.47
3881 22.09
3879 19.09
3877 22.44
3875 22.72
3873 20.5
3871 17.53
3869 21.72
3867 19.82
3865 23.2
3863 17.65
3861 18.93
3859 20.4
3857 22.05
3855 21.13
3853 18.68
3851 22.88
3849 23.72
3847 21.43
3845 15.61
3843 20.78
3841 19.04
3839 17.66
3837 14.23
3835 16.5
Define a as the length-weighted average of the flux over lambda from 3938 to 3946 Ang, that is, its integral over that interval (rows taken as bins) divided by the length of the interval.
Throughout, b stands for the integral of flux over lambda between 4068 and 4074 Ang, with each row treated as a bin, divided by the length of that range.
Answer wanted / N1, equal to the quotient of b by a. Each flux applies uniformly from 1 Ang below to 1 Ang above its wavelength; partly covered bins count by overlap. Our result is 2.00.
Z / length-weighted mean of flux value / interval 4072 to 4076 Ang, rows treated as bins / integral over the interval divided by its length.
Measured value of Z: 40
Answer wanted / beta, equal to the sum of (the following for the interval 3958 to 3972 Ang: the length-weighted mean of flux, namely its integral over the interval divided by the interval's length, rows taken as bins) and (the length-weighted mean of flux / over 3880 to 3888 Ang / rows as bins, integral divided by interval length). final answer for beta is 41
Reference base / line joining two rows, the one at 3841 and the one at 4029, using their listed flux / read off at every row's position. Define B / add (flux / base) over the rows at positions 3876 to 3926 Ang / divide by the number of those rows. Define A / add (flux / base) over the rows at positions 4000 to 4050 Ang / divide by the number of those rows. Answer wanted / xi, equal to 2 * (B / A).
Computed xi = 2.00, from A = 0.948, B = 0.95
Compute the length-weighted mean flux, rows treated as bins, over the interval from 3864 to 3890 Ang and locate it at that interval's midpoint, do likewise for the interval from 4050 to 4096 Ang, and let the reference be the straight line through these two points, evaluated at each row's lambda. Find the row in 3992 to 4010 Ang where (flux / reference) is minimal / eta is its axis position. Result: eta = 4009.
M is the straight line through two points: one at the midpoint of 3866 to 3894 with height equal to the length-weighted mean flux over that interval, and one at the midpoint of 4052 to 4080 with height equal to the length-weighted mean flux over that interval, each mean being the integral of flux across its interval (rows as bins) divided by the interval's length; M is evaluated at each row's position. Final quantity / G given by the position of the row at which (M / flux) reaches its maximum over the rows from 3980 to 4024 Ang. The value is 3981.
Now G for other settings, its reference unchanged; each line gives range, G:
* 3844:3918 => 3871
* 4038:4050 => 4043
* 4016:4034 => 4033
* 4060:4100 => 4065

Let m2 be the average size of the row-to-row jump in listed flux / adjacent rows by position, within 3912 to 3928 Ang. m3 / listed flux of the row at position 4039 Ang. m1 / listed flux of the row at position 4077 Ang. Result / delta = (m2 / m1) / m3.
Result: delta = 0.0012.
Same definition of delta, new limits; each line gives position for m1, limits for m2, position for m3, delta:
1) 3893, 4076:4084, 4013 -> 0.0028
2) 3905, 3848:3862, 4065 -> 0.0020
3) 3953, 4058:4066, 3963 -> 0.0021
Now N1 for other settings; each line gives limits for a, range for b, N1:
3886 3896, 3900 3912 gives 1.23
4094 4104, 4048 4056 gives 1.05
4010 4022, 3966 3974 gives 0.36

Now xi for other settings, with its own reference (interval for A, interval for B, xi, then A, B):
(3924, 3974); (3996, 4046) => 3.19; 0.604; 0.96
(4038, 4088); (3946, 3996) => 1.90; 0.797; 0.76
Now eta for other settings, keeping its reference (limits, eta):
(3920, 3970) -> 3933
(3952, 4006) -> 3967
